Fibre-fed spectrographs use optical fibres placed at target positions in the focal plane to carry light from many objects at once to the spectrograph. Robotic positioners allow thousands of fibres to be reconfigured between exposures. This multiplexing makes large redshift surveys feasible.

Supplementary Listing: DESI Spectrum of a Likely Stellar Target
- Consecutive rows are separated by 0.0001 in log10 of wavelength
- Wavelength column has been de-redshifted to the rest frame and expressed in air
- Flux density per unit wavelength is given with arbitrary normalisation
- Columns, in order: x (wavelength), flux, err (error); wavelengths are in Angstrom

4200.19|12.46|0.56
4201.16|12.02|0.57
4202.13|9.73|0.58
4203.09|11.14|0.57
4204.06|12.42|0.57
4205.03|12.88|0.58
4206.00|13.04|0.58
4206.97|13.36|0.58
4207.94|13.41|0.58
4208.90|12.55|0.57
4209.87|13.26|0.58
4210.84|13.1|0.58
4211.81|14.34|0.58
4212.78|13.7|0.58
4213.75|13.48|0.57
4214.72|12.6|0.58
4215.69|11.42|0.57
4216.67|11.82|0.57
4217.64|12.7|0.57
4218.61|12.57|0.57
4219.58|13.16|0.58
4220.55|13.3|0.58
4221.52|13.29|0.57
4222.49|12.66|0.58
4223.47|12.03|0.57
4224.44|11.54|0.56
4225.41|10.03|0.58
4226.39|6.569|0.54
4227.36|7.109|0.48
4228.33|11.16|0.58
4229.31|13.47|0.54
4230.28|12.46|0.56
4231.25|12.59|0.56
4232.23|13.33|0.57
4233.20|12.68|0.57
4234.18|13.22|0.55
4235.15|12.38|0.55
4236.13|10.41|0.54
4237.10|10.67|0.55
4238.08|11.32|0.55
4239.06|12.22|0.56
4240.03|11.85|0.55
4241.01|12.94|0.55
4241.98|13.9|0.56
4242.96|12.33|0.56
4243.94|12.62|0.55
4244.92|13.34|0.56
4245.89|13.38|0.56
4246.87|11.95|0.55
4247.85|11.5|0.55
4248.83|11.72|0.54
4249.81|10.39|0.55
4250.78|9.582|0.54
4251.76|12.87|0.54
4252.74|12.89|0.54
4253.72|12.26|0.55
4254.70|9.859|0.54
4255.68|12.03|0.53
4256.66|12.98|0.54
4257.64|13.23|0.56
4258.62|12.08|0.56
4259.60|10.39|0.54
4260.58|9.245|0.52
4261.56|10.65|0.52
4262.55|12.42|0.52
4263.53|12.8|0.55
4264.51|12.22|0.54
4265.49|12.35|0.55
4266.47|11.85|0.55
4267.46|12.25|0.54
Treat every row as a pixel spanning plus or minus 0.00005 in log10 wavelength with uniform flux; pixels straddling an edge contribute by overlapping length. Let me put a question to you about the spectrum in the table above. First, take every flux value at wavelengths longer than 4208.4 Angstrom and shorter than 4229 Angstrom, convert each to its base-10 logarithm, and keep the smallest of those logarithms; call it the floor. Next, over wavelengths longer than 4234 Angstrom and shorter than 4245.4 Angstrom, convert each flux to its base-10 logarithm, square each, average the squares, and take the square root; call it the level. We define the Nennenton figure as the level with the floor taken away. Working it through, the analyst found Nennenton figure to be 0.270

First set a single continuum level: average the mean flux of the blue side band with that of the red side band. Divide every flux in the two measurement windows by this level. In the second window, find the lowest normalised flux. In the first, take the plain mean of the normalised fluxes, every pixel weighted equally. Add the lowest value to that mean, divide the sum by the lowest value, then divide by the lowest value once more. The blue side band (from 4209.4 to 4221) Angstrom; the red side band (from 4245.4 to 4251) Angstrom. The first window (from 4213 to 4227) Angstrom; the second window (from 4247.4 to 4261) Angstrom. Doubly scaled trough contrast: 3.0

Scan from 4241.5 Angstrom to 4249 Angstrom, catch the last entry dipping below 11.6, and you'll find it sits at 4247.85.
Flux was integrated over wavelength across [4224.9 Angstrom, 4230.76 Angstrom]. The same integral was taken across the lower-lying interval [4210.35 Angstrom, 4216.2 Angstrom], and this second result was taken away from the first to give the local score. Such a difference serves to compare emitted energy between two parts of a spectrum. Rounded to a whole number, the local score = -17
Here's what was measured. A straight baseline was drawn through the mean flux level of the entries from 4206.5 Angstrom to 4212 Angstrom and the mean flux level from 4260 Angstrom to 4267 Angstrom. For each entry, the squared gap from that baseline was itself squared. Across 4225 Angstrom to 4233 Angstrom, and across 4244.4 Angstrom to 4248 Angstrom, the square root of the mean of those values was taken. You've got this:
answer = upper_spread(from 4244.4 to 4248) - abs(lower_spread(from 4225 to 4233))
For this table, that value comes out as -17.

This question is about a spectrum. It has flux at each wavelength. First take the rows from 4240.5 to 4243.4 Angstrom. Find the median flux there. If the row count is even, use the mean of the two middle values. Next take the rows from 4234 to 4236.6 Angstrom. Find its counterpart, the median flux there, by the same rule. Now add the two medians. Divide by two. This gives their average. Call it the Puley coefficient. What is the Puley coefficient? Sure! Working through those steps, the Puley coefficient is 12.7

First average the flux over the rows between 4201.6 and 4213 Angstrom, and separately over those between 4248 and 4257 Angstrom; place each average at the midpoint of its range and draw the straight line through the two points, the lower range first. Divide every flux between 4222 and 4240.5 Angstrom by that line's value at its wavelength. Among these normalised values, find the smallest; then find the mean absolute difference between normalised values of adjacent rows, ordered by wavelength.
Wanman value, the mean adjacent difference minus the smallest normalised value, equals -0.44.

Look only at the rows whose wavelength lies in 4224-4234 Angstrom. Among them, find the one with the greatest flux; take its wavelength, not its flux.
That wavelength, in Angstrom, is 4229.31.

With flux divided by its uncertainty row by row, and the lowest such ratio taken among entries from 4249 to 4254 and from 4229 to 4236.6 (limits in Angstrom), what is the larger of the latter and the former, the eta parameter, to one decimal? 19.3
